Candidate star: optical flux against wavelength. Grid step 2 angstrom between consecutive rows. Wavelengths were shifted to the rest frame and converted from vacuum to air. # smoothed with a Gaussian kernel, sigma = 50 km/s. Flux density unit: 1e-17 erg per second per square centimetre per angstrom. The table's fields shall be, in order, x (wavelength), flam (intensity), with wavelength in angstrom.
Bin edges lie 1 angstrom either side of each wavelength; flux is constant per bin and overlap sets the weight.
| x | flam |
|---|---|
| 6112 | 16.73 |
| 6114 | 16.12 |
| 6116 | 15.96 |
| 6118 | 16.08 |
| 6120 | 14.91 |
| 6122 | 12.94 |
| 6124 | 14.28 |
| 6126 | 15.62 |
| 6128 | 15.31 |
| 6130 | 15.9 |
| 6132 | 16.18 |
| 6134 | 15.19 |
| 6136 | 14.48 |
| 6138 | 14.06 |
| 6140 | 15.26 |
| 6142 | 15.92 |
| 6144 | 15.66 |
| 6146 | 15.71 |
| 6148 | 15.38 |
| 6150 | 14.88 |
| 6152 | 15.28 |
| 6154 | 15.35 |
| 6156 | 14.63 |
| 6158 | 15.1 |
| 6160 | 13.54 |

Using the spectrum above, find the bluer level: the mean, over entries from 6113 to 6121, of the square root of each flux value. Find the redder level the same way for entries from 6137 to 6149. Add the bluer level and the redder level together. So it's 7.89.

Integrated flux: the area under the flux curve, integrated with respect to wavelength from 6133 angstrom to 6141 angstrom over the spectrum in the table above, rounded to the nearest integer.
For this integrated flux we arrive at 118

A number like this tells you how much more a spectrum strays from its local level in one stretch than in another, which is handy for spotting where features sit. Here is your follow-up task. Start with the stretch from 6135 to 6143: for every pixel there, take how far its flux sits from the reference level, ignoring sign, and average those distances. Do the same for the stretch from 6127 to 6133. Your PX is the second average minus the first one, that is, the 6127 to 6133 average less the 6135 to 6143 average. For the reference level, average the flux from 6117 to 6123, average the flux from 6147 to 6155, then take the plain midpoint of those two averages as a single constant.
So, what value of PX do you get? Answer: 0.20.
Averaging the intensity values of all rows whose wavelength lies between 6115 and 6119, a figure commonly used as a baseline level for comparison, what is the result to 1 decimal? 16.0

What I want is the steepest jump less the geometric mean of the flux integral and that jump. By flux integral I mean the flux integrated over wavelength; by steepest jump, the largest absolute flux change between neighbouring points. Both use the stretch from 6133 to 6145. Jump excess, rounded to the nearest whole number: -14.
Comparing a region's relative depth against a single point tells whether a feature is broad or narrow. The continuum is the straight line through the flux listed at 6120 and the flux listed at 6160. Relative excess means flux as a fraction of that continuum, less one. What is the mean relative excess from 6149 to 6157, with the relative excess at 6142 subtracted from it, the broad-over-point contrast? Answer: -0.03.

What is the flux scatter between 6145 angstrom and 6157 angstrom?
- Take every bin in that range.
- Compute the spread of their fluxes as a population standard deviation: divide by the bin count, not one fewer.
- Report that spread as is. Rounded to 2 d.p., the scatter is 0.35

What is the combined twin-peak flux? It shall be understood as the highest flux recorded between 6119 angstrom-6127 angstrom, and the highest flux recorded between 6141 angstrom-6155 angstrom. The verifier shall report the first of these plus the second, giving 31.5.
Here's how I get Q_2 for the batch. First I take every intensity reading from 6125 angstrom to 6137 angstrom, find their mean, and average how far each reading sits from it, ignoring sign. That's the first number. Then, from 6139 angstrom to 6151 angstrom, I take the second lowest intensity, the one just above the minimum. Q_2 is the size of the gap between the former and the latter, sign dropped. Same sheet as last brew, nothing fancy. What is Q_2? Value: 14.8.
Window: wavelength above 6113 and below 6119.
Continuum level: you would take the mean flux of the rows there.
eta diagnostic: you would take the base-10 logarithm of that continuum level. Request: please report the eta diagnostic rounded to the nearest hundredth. 1.21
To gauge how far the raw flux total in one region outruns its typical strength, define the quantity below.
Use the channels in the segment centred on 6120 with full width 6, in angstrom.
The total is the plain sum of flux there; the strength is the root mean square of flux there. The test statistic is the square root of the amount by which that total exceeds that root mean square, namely 5.41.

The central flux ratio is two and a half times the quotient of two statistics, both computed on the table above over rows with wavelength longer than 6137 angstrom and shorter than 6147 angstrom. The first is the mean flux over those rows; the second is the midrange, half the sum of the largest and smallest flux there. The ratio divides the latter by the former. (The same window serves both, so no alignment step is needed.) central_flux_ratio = 2.446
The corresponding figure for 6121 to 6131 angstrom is 2.434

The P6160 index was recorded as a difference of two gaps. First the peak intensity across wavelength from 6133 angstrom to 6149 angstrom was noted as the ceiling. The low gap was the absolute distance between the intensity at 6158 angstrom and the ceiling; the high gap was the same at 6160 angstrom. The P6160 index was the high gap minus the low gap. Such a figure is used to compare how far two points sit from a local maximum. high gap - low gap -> 1.6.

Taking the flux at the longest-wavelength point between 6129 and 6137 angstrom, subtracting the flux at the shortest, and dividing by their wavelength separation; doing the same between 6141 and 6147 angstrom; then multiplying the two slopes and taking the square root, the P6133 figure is 0.11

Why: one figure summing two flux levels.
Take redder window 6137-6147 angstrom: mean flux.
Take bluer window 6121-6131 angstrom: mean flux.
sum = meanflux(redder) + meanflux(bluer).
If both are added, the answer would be 30.1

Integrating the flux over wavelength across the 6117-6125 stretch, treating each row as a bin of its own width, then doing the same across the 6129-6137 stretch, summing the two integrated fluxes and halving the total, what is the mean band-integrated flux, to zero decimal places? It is 120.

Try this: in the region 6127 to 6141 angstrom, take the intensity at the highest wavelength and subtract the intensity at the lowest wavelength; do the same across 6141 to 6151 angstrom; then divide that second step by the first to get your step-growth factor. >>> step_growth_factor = 20.8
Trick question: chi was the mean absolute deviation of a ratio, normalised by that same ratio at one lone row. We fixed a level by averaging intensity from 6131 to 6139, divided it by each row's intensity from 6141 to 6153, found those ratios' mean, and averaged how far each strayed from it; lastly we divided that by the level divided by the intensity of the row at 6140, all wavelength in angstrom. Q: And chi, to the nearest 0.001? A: 0.019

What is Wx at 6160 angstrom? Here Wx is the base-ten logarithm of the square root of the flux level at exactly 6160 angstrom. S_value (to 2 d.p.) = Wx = 0.57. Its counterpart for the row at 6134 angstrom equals 0.59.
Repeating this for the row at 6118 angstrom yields 0.60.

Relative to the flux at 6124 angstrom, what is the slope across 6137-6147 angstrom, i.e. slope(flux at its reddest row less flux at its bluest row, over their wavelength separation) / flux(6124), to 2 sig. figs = 0.014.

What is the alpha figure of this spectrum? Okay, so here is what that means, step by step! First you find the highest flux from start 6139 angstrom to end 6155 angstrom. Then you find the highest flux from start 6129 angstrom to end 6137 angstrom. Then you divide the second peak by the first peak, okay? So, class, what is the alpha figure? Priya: 1.02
